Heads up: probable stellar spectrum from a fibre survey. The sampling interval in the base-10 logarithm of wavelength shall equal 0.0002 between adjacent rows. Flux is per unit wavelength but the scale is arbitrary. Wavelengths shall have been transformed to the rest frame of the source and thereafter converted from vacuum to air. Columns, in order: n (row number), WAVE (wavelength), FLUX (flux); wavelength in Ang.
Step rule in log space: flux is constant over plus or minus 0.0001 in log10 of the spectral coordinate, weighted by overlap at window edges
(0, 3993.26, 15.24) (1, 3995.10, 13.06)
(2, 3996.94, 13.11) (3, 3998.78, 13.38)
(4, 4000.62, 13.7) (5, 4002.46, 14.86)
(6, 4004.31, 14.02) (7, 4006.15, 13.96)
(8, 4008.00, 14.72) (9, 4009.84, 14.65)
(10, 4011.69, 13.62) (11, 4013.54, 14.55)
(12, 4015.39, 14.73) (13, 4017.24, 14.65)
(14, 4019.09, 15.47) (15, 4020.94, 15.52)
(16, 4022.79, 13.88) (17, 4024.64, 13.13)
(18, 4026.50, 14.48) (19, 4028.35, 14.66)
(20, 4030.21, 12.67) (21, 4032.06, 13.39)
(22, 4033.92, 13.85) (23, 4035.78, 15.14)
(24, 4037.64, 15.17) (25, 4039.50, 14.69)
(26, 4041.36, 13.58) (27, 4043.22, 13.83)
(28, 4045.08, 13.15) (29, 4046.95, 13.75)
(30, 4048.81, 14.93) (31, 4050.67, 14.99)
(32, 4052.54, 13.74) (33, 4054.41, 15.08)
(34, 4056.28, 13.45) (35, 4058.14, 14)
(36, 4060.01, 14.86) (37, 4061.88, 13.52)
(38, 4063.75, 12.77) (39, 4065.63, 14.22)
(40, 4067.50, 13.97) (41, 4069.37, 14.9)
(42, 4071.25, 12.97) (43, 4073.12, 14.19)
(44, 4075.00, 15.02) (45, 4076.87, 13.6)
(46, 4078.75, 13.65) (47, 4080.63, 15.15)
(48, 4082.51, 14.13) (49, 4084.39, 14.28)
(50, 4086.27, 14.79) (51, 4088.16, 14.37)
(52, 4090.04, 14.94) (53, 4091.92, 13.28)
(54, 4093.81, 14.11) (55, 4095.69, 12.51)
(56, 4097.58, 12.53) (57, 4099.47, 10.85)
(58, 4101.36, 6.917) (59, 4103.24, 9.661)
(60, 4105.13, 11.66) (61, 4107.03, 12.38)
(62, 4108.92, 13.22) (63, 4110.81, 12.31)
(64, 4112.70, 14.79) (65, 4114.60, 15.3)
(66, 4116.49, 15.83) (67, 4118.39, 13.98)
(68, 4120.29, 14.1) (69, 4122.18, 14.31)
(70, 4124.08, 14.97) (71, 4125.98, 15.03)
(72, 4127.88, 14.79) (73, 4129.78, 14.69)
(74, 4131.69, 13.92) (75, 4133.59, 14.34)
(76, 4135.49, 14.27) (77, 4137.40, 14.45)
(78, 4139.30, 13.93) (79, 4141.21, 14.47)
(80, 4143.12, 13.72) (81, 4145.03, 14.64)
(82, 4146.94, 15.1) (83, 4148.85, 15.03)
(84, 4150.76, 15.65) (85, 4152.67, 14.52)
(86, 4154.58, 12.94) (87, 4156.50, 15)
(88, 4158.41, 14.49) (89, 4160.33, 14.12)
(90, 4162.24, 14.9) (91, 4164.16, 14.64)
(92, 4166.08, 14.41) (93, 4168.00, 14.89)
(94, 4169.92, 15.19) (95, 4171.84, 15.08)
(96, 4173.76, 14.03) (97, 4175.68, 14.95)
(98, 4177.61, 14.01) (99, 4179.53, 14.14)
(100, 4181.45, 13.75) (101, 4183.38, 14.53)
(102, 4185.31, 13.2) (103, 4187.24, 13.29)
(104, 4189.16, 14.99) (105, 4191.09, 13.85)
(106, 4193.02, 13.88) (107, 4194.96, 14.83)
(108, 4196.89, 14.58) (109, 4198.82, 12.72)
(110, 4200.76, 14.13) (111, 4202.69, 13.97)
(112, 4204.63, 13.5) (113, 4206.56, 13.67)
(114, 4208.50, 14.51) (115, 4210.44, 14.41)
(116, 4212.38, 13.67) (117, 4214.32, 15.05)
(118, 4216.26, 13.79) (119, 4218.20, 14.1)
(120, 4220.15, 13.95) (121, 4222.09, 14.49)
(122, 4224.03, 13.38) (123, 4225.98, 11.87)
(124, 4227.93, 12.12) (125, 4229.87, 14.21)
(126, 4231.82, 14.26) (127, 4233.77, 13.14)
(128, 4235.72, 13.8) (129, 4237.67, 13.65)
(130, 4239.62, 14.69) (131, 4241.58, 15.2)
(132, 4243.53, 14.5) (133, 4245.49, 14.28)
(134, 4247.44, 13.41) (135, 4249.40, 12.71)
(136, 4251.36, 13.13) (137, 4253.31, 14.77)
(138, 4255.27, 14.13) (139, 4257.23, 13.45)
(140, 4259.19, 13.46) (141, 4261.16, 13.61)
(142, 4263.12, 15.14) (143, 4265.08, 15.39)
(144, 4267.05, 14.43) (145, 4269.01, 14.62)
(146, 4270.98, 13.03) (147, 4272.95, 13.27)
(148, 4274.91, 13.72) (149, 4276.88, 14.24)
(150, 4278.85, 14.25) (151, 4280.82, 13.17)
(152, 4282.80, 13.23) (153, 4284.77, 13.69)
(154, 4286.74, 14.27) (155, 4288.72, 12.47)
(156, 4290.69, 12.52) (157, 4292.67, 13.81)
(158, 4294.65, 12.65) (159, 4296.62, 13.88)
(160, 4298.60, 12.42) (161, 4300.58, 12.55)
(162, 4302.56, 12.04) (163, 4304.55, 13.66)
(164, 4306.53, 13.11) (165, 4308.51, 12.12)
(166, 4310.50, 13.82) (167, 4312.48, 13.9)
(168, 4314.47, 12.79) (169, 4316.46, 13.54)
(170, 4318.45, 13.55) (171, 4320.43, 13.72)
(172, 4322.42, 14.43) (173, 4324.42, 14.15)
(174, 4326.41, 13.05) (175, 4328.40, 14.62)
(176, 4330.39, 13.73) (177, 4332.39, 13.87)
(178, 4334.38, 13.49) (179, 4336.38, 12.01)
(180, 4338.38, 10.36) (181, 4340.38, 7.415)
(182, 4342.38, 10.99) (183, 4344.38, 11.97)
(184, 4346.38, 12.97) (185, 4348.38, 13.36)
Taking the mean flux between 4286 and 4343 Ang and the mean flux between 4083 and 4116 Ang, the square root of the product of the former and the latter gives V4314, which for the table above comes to 12.9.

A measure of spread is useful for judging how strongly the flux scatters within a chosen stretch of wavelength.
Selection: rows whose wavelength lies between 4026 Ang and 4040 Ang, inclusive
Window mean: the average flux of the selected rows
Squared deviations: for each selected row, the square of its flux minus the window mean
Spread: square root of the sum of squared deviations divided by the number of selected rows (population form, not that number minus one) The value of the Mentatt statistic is 0.83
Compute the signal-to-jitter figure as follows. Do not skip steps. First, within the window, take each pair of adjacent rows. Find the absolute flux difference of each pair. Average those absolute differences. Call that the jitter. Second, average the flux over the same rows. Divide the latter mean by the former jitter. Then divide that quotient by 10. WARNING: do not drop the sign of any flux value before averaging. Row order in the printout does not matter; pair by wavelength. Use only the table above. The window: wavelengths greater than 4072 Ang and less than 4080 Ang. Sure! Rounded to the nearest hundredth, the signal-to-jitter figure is 1.84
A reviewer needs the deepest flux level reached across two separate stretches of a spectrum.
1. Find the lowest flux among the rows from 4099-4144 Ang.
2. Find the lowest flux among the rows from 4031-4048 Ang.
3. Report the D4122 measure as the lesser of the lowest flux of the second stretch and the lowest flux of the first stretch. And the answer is 6.9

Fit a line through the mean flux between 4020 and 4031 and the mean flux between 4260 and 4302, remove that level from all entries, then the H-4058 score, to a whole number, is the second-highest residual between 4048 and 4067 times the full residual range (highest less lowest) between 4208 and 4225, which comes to 2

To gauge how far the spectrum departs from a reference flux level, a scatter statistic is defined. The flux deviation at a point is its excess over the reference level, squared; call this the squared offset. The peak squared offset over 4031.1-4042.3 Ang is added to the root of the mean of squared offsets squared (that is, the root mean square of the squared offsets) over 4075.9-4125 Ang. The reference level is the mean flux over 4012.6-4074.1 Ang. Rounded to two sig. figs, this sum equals 12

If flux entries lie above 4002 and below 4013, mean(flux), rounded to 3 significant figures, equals 14.3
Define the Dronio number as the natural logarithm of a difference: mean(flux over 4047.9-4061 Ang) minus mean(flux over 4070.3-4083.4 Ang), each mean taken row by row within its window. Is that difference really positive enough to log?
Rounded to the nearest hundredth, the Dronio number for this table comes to -1.10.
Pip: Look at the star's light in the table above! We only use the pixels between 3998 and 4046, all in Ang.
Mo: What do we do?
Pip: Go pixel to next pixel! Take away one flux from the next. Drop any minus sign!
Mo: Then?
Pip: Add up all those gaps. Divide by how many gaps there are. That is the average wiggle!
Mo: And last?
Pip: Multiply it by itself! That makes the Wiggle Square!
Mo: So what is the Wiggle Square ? 0.47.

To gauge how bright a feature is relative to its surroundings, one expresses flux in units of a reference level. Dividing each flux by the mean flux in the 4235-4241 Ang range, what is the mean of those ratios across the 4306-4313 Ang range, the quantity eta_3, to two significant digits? 0.94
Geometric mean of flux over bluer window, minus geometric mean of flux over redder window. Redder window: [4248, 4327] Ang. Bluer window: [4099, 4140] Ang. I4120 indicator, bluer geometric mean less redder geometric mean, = -0.3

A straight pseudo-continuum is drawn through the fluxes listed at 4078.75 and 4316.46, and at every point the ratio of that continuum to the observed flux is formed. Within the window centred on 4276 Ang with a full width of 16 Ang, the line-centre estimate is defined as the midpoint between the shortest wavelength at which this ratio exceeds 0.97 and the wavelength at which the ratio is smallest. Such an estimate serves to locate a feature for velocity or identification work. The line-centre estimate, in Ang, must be 4270.0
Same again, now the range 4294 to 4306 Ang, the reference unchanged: 4295.6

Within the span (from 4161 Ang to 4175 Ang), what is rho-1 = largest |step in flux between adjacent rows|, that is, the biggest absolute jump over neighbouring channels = 1.05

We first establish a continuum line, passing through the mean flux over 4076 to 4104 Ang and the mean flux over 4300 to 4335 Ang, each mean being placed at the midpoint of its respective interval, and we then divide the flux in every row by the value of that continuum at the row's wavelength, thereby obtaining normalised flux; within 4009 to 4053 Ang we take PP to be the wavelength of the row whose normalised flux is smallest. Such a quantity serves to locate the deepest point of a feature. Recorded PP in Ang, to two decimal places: 4030.21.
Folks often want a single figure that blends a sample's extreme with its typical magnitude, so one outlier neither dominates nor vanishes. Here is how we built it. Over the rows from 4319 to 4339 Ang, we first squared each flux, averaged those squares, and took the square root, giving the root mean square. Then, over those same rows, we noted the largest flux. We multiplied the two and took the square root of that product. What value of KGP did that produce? 14.0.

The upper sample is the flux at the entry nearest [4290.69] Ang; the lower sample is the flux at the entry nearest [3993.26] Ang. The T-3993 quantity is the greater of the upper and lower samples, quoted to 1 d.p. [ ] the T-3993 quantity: 15.2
